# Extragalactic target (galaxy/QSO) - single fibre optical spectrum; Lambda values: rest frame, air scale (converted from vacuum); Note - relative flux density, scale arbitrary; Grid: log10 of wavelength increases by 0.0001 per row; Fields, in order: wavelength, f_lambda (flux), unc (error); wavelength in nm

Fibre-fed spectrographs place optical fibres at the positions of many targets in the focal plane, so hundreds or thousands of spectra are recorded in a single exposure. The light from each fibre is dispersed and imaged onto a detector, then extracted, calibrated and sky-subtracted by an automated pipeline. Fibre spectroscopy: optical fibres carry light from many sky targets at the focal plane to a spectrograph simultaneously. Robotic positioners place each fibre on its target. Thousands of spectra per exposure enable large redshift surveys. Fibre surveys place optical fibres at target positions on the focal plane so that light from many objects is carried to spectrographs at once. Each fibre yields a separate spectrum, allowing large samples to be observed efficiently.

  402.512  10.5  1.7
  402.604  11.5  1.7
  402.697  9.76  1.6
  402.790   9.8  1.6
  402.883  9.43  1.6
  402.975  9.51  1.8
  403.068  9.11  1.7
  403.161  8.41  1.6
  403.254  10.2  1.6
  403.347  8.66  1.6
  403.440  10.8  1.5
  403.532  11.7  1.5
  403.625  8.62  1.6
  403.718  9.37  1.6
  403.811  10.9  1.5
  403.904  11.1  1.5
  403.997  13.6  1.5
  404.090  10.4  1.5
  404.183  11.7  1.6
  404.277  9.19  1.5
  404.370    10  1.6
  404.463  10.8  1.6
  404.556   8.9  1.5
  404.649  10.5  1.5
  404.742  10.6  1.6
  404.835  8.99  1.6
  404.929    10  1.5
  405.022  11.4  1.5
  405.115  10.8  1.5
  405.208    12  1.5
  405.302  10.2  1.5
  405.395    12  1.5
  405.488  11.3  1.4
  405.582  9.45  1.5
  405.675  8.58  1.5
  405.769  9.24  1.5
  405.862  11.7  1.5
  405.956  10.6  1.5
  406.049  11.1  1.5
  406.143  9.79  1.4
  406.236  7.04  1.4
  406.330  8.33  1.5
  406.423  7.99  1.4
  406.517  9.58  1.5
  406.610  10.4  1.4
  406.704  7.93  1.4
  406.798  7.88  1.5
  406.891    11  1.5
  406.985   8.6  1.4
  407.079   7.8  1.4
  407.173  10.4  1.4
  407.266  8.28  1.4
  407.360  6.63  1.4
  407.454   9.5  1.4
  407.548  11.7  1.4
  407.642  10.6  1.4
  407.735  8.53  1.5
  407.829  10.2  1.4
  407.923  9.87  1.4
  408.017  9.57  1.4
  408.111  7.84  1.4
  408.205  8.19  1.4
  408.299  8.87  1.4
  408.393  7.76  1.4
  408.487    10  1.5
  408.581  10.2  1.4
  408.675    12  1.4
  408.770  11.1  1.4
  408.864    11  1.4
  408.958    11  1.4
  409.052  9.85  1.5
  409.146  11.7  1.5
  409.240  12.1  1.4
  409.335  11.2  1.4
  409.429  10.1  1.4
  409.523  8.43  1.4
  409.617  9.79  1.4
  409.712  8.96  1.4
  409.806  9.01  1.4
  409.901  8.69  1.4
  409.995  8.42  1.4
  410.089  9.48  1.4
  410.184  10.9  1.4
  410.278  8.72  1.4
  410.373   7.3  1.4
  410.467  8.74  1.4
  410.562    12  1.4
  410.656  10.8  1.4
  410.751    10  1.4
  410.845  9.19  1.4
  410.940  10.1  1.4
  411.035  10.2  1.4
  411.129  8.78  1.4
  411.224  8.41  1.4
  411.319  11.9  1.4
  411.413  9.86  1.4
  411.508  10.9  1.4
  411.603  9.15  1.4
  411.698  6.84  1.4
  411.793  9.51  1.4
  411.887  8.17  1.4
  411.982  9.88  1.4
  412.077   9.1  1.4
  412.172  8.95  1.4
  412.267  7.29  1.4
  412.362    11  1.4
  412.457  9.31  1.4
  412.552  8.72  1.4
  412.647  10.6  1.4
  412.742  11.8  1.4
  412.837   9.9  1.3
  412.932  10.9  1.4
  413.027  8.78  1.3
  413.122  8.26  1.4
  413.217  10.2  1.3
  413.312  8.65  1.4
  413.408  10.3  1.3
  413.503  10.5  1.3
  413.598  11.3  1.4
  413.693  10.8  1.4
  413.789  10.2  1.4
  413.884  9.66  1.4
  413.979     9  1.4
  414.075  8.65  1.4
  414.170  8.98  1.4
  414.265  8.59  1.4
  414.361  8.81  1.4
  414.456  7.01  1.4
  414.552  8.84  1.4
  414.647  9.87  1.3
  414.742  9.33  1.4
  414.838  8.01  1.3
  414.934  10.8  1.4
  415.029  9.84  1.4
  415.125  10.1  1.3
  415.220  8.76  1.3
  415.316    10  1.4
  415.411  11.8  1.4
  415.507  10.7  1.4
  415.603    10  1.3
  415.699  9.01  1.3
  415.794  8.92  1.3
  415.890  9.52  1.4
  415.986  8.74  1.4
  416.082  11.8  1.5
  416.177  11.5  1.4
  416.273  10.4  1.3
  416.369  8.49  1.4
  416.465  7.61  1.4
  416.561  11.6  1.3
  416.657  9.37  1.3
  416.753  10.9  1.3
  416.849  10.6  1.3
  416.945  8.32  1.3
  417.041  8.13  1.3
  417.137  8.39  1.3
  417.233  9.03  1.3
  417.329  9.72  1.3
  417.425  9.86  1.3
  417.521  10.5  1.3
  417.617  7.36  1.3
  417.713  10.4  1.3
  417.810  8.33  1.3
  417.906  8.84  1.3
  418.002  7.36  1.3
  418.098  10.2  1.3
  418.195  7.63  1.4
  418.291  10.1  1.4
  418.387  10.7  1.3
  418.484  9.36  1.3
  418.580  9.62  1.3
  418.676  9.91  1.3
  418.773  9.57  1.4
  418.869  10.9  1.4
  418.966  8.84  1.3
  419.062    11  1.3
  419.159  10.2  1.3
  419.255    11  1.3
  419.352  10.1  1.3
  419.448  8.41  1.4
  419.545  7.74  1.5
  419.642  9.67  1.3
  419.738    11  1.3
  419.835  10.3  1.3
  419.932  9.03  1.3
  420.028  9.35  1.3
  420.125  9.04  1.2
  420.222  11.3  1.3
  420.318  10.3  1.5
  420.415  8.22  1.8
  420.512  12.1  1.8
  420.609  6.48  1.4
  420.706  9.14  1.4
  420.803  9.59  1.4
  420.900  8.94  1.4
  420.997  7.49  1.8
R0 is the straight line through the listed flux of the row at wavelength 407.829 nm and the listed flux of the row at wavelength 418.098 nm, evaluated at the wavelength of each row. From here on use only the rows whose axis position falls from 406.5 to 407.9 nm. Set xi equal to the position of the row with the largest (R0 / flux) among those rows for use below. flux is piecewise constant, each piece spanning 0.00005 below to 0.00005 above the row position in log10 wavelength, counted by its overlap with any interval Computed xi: 407.360 nm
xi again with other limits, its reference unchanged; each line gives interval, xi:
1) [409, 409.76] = 409.523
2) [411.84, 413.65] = 412.267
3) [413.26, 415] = 414.456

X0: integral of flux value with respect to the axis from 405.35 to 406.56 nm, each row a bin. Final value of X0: 11.8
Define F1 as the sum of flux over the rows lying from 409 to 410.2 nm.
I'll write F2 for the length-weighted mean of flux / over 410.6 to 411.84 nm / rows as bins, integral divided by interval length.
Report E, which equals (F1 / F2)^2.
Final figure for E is 176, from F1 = 129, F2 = 9.7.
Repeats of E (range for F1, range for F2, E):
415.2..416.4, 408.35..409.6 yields 153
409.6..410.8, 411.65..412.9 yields 173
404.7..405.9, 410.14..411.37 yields 194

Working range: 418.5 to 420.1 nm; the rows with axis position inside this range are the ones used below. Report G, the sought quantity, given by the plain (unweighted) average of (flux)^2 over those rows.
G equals 97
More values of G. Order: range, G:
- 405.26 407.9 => 93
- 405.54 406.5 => 90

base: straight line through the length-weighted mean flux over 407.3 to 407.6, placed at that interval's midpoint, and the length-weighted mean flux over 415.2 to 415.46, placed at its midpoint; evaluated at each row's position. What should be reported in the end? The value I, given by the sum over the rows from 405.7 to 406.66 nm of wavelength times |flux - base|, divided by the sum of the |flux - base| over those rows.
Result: 406.15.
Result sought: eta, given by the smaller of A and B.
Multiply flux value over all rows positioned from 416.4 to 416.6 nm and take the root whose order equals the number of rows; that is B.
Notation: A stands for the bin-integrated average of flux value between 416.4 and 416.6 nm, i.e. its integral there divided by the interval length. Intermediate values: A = 9.4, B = 9.4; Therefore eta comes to 9.4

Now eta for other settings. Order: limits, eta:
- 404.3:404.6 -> 9.9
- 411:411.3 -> 9.1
